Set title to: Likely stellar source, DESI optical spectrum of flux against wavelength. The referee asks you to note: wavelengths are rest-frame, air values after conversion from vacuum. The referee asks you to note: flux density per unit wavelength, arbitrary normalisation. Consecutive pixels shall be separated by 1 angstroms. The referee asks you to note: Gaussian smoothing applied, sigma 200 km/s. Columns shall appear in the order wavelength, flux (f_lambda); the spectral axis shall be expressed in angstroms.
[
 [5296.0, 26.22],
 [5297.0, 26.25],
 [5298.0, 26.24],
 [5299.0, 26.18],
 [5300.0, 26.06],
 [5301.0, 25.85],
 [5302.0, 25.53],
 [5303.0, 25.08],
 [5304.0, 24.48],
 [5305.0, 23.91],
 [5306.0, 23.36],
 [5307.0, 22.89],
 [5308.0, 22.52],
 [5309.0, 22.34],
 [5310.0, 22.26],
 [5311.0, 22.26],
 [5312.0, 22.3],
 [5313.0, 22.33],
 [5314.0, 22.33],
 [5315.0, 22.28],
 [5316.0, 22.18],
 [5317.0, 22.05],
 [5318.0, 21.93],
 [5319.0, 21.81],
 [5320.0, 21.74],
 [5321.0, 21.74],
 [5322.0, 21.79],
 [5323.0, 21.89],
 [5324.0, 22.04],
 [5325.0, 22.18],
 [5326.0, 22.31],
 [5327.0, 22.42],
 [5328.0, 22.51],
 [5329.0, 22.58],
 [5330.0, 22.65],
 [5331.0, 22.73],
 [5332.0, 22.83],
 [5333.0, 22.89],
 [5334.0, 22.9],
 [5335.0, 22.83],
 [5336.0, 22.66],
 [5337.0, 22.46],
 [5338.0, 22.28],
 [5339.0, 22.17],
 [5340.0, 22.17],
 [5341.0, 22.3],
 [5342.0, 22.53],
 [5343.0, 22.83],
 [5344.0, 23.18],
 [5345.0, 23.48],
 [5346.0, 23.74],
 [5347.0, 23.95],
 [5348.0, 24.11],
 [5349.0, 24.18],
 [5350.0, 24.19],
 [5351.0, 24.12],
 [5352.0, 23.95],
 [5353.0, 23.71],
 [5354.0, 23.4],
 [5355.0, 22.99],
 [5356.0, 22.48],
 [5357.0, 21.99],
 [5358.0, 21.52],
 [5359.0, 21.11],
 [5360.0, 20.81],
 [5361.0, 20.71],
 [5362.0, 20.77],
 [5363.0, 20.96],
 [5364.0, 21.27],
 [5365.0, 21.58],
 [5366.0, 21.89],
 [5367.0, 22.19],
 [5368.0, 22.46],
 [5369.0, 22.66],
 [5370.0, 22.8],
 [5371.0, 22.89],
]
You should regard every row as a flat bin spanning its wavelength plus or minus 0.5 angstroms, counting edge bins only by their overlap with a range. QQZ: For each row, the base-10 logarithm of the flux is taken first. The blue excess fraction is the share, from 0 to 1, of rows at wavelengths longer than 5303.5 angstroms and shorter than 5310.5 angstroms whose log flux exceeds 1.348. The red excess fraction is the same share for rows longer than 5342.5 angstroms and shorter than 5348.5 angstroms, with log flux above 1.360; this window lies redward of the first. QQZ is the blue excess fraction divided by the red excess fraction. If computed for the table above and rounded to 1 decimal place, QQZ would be 1.0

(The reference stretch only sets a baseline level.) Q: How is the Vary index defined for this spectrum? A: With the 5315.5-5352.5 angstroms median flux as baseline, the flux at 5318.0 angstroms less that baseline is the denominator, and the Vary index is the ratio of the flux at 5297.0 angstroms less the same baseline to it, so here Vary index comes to -6.2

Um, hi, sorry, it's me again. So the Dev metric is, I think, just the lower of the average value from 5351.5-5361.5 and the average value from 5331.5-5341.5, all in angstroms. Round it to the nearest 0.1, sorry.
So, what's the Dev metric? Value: 22.3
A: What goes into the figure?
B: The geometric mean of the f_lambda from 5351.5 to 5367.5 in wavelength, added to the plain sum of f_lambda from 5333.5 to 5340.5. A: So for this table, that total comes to 179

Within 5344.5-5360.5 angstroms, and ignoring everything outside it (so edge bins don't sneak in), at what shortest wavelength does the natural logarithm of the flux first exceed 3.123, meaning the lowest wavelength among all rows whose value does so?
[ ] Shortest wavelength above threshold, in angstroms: 5345.0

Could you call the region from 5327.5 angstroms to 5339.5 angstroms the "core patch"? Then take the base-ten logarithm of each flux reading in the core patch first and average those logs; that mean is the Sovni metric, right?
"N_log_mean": 1.35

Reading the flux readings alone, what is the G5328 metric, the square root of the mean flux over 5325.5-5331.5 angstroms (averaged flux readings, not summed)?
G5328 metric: 4.75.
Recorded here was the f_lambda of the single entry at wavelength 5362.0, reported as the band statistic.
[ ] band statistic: 20.77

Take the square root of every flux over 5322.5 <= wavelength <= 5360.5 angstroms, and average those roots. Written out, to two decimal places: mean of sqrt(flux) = 4.77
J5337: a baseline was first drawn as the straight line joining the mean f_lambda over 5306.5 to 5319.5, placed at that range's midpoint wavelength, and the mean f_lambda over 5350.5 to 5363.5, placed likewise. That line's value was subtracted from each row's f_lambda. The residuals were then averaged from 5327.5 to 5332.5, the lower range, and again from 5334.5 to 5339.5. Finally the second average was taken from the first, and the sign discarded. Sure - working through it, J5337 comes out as 0.2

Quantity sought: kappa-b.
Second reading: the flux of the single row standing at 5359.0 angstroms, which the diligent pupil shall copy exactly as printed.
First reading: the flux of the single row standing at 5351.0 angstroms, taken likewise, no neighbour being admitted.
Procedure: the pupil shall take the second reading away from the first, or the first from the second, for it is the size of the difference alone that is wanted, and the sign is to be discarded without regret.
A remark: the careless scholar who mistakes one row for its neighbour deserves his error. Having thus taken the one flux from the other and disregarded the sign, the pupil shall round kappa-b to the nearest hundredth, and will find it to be 3.01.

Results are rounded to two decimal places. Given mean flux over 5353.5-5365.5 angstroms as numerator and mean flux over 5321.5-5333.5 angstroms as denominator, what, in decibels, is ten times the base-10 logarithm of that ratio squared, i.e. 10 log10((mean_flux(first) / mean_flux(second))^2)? -0.30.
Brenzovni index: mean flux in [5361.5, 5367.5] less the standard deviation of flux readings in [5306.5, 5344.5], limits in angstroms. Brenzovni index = 21.1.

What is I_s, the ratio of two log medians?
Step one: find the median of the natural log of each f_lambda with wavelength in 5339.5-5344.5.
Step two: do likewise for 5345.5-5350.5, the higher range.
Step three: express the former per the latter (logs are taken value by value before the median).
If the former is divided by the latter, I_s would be 0.98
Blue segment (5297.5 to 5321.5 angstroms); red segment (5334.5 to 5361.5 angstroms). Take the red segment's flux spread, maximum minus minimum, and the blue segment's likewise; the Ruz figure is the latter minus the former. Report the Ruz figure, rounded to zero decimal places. 1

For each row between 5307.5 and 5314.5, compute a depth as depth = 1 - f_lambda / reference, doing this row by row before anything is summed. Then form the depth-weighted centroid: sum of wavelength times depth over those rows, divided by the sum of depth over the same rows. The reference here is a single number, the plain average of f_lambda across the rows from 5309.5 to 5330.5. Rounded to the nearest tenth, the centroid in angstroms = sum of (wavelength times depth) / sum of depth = 5310.5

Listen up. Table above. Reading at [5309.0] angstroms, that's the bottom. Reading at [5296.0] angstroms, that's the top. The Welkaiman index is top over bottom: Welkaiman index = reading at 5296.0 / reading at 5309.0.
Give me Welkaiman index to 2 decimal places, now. 1.17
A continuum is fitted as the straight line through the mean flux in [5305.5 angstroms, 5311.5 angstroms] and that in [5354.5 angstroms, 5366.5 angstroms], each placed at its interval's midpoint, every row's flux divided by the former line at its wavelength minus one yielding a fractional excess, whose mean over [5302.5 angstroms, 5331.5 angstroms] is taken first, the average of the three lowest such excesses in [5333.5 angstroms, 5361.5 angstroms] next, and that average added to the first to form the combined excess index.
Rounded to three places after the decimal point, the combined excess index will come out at -0.026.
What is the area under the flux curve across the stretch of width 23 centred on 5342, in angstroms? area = 532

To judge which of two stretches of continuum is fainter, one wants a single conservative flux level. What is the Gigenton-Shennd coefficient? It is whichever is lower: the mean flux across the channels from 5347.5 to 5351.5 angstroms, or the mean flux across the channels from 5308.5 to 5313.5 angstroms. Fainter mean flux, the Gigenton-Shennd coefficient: 22.3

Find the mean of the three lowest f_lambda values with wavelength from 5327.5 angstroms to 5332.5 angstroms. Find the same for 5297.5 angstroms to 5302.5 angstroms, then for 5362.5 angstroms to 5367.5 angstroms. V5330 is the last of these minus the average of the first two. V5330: -2.93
